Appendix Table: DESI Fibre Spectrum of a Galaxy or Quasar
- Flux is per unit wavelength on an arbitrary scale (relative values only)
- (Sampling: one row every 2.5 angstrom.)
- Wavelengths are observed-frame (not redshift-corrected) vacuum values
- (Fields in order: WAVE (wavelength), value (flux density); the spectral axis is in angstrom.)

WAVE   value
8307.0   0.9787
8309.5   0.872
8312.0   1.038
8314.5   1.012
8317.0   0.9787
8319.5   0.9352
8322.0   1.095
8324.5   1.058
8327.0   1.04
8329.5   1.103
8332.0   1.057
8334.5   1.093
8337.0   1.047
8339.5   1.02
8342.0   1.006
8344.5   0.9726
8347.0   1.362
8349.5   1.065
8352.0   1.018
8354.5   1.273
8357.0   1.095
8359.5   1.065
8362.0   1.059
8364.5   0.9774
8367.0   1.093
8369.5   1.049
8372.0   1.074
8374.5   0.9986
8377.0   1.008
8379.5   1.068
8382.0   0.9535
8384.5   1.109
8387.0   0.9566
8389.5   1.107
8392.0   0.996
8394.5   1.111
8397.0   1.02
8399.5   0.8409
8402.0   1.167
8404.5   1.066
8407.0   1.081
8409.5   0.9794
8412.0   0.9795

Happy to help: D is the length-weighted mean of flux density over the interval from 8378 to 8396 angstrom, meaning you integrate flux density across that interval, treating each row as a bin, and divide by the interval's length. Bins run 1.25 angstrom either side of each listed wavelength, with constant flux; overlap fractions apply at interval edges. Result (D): 1.04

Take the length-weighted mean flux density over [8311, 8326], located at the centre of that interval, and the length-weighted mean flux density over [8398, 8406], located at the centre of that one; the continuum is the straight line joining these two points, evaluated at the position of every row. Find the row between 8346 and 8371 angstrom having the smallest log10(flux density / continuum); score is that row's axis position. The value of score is 8364.5 angstrom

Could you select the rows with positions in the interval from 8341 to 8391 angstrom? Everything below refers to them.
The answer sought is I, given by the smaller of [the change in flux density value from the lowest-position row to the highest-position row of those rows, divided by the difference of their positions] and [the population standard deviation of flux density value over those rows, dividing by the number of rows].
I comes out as 0.002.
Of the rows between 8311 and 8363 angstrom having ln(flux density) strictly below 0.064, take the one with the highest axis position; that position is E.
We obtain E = 8362.0 angstrom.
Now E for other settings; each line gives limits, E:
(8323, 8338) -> 8337.0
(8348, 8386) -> 8382.0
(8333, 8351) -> 8349.5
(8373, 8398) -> 8397.0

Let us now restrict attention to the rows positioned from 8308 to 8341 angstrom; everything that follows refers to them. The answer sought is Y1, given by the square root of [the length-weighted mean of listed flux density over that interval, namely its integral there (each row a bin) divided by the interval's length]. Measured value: 1.01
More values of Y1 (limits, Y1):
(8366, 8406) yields 1.02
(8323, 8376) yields 1.04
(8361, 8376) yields 1.02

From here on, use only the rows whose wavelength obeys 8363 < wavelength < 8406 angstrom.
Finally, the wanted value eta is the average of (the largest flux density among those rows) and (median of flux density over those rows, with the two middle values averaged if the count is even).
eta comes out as 1.11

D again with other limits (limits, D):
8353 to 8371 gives 1.09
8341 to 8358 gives 1.11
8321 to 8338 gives 1.07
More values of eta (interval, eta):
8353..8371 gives 1.17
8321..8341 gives 1.08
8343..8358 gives 1.22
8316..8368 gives 1.21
